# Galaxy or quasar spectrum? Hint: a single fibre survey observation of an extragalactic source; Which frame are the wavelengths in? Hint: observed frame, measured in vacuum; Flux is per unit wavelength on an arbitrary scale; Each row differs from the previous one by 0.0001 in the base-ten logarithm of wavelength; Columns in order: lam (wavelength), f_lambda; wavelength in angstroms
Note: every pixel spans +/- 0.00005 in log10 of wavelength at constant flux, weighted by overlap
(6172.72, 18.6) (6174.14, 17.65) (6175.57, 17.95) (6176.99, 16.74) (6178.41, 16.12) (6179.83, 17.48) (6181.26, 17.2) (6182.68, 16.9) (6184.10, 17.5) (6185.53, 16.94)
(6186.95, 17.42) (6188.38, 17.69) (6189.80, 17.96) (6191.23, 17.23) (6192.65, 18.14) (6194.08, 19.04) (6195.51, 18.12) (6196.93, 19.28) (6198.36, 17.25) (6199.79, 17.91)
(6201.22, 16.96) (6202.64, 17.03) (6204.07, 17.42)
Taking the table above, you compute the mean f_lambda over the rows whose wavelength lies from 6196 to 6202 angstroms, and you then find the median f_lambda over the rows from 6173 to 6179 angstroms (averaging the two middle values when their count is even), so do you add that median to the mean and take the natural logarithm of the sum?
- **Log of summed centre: 3.56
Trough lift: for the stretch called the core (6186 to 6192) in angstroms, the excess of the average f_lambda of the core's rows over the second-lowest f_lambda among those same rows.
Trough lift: 0.15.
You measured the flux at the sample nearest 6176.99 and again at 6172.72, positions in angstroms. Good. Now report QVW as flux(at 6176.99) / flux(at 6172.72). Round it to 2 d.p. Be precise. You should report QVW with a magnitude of 0.90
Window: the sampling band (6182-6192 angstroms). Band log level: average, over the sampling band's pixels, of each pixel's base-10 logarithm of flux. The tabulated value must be 1.240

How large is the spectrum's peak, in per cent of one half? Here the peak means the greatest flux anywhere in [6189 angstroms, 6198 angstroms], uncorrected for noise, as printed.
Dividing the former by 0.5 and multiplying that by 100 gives 3856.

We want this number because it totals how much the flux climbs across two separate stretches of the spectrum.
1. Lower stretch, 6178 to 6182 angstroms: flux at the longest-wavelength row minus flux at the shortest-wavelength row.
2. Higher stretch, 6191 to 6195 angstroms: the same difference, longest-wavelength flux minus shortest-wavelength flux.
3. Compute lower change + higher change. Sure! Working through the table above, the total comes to 2.9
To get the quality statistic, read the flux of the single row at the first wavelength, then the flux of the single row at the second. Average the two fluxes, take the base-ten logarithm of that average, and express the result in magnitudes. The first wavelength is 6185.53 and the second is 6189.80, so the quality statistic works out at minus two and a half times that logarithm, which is -3.104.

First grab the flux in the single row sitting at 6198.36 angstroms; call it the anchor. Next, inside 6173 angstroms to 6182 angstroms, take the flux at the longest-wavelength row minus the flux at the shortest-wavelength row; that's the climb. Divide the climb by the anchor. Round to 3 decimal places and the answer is -0.026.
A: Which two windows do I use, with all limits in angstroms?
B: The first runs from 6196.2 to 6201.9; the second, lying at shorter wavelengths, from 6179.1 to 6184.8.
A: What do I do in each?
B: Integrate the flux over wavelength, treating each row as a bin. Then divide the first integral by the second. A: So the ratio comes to 1.0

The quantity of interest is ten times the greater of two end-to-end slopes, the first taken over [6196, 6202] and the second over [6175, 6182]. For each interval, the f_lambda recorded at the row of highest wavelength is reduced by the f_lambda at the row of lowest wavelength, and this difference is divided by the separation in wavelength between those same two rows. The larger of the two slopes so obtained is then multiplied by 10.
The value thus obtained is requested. -1.3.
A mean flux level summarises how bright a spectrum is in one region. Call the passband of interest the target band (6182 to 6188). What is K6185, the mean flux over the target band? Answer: 17.2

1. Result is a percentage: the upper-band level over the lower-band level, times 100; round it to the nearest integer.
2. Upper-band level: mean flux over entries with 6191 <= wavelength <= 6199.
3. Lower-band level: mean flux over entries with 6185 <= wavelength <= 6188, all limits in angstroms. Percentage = 106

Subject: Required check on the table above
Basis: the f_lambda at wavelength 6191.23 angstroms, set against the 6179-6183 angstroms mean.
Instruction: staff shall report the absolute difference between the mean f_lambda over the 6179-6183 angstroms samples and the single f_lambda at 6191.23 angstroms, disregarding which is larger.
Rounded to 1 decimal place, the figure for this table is 0.0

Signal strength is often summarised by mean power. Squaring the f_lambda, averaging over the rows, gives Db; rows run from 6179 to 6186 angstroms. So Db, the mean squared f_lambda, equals 296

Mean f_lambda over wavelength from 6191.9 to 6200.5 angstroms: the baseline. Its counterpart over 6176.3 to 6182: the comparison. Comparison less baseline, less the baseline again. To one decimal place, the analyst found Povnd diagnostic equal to -19.7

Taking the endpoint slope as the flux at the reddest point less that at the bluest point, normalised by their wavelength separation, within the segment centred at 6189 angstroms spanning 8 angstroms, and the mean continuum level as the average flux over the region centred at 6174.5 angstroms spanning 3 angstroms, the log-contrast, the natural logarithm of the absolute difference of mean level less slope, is 2.87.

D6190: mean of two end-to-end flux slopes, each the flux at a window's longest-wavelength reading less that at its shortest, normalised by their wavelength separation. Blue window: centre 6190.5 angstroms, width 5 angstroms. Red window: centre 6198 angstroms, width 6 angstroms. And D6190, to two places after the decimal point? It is 0.03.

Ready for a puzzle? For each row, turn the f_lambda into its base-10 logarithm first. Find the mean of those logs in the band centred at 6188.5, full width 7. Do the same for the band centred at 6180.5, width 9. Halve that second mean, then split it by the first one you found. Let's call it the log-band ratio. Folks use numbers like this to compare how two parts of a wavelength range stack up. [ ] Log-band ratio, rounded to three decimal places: 0.495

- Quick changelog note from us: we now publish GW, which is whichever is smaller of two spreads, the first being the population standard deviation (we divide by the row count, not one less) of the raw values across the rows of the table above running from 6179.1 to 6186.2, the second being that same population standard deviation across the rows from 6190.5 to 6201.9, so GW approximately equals 0.26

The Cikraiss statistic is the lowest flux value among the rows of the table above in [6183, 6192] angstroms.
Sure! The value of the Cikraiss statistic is 16.94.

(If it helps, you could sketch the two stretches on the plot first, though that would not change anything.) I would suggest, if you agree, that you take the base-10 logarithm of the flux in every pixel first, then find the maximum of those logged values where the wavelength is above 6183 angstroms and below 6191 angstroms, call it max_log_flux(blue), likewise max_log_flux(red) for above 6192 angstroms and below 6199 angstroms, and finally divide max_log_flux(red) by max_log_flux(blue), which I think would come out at 1.025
